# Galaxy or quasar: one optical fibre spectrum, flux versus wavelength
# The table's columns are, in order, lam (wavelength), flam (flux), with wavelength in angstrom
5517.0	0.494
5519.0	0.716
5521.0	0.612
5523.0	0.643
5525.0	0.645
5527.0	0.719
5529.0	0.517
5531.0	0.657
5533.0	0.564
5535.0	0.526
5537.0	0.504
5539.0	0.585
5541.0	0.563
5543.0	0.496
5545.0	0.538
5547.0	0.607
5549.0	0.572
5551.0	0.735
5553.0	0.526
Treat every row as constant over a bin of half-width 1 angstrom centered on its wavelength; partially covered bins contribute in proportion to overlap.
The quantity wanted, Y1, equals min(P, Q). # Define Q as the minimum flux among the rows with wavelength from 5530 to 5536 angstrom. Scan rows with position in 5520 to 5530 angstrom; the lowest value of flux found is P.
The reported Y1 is 0.517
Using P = 0.517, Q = 0.526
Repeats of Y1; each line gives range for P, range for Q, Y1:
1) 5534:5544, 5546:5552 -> 0.496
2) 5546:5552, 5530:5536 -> 0.526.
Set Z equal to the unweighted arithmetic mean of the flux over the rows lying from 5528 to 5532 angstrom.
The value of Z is 0.587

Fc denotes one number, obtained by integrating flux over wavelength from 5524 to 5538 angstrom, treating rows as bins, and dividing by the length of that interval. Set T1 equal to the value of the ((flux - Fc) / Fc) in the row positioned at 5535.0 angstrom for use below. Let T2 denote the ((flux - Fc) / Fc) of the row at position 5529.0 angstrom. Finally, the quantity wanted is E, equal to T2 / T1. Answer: 1.1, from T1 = -0.11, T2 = -0.12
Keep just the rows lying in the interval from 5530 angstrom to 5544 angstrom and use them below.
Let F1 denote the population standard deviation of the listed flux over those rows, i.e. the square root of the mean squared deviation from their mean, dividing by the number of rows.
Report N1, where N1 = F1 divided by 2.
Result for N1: 0.026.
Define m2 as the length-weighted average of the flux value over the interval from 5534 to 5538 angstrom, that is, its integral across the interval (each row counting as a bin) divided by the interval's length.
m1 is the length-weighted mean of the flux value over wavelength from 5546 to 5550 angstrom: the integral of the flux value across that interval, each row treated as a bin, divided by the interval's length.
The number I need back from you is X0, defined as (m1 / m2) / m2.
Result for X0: 2.2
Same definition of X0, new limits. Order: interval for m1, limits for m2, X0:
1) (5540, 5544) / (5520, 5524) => 1.3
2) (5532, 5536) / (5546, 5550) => 1.6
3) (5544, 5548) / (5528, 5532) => 1.7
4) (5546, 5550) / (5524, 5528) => 1.3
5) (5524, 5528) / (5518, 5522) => 1.5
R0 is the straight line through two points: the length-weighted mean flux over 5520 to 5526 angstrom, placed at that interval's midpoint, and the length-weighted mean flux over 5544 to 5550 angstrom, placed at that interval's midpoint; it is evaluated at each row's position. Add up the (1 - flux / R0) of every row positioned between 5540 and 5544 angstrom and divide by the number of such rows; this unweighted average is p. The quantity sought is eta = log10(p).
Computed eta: -1.0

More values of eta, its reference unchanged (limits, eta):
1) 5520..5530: -2.7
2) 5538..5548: -1.4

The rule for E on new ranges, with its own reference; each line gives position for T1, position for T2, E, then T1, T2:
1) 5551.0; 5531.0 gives 0.5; 0.25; 0.11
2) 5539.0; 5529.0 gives 13.9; -0.01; -0.12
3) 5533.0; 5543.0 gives 3.6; -0.04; -0.16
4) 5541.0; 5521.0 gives -0.8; -0.05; 0.04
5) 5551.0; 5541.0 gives -0.2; 0.25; -0.05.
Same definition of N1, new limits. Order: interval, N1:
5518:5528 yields 0.021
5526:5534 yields 0.039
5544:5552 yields 0.037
